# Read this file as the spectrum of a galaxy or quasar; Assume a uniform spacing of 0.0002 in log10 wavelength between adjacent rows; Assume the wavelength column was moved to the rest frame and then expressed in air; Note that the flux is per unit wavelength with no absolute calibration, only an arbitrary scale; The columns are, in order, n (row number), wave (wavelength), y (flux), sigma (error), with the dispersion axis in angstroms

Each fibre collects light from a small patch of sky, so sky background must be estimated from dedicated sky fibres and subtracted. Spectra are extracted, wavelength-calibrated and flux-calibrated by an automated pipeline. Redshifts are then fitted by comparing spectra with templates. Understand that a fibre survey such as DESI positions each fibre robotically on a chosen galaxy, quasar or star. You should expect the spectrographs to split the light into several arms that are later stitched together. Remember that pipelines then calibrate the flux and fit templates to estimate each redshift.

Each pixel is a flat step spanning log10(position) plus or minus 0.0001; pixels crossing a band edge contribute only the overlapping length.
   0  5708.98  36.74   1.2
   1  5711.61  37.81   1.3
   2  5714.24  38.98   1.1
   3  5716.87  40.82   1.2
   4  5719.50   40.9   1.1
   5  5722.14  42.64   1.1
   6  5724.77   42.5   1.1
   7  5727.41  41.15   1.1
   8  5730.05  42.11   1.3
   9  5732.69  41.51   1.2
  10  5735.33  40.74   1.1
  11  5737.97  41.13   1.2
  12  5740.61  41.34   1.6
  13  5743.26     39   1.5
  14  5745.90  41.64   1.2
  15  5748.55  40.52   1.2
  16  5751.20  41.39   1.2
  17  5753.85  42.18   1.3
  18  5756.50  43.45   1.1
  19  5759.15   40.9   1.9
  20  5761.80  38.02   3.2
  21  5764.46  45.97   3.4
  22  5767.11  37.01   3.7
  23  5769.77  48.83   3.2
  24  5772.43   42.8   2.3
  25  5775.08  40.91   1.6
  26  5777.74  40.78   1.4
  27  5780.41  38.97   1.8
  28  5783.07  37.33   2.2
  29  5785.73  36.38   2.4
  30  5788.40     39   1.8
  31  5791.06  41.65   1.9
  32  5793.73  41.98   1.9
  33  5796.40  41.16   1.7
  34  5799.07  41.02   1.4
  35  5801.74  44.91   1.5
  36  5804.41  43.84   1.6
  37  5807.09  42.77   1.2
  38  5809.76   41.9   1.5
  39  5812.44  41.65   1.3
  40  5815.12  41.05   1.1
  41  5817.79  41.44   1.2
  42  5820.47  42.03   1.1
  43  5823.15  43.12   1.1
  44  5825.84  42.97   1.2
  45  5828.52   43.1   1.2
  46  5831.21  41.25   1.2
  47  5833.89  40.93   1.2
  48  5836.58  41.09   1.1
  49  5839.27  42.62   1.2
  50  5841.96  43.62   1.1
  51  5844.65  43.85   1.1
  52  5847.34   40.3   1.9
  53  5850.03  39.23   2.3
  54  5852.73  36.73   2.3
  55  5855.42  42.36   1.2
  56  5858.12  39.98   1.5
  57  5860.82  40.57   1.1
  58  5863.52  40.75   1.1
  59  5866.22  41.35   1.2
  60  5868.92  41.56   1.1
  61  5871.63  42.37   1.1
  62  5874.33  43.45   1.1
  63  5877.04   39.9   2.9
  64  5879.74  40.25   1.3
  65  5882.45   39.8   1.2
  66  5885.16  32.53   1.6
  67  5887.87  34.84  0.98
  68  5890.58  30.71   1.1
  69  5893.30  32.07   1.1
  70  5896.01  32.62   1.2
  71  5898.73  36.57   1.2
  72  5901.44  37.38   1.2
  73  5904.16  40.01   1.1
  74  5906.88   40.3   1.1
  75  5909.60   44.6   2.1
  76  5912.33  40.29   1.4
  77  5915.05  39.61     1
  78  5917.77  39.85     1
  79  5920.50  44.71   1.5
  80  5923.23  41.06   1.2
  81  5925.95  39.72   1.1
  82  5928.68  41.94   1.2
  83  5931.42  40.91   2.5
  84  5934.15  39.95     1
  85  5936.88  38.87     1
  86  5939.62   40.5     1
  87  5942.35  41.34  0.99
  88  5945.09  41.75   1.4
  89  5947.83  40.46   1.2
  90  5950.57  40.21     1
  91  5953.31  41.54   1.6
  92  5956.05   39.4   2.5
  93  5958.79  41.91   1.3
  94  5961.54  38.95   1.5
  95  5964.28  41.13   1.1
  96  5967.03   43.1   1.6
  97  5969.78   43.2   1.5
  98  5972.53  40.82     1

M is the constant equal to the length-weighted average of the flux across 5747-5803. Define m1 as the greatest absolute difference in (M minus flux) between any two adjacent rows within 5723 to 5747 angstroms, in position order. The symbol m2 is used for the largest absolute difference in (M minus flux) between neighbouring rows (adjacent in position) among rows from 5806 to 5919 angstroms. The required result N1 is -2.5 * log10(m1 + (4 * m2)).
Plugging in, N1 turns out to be -3.8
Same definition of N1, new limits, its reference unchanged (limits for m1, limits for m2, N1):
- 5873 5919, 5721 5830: -4.3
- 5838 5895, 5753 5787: -4.3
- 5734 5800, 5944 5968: -3.4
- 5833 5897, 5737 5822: -4.3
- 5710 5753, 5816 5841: -2.5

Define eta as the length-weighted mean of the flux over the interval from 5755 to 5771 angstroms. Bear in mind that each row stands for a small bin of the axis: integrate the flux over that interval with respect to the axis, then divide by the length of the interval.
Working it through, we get 42.3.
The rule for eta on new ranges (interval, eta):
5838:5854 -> 41.1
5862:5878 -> 41.6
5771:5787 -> 39.6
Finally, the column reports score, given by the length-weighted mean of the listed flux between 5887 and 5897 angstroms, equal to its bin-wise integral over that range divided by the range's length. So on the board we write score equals 32.4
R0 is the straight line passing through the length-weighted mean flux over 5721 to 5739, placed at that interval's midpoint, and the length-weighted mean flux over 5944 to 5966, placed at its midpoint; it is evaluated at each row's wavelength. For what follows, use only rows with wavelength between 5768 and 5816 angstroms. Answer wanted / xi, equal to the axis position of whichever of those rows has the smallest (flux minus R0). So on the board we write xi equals 5785.73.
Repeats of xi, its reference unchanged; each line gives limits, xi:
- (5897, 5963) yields 5898.73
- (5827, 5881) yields 5852.73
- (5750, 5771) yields 5767.11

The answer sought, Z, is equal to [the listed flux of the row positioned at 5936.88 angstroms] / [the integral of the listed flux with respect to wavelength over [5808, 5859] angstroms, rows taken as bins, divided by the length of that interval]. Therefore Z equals 0.94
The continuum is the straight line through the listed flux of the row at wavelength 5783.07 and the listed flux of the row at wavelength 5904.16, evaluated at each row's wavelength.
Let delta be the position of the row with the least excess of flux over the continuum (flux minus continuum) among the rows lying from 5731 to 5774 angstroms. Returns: 5767.11 angstroms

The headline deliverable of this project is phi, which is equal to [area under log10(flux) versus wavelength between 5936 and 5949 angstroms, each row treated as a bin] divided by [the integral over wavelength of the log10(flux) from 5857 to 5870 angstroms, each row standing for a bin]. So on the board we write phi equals 1.00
